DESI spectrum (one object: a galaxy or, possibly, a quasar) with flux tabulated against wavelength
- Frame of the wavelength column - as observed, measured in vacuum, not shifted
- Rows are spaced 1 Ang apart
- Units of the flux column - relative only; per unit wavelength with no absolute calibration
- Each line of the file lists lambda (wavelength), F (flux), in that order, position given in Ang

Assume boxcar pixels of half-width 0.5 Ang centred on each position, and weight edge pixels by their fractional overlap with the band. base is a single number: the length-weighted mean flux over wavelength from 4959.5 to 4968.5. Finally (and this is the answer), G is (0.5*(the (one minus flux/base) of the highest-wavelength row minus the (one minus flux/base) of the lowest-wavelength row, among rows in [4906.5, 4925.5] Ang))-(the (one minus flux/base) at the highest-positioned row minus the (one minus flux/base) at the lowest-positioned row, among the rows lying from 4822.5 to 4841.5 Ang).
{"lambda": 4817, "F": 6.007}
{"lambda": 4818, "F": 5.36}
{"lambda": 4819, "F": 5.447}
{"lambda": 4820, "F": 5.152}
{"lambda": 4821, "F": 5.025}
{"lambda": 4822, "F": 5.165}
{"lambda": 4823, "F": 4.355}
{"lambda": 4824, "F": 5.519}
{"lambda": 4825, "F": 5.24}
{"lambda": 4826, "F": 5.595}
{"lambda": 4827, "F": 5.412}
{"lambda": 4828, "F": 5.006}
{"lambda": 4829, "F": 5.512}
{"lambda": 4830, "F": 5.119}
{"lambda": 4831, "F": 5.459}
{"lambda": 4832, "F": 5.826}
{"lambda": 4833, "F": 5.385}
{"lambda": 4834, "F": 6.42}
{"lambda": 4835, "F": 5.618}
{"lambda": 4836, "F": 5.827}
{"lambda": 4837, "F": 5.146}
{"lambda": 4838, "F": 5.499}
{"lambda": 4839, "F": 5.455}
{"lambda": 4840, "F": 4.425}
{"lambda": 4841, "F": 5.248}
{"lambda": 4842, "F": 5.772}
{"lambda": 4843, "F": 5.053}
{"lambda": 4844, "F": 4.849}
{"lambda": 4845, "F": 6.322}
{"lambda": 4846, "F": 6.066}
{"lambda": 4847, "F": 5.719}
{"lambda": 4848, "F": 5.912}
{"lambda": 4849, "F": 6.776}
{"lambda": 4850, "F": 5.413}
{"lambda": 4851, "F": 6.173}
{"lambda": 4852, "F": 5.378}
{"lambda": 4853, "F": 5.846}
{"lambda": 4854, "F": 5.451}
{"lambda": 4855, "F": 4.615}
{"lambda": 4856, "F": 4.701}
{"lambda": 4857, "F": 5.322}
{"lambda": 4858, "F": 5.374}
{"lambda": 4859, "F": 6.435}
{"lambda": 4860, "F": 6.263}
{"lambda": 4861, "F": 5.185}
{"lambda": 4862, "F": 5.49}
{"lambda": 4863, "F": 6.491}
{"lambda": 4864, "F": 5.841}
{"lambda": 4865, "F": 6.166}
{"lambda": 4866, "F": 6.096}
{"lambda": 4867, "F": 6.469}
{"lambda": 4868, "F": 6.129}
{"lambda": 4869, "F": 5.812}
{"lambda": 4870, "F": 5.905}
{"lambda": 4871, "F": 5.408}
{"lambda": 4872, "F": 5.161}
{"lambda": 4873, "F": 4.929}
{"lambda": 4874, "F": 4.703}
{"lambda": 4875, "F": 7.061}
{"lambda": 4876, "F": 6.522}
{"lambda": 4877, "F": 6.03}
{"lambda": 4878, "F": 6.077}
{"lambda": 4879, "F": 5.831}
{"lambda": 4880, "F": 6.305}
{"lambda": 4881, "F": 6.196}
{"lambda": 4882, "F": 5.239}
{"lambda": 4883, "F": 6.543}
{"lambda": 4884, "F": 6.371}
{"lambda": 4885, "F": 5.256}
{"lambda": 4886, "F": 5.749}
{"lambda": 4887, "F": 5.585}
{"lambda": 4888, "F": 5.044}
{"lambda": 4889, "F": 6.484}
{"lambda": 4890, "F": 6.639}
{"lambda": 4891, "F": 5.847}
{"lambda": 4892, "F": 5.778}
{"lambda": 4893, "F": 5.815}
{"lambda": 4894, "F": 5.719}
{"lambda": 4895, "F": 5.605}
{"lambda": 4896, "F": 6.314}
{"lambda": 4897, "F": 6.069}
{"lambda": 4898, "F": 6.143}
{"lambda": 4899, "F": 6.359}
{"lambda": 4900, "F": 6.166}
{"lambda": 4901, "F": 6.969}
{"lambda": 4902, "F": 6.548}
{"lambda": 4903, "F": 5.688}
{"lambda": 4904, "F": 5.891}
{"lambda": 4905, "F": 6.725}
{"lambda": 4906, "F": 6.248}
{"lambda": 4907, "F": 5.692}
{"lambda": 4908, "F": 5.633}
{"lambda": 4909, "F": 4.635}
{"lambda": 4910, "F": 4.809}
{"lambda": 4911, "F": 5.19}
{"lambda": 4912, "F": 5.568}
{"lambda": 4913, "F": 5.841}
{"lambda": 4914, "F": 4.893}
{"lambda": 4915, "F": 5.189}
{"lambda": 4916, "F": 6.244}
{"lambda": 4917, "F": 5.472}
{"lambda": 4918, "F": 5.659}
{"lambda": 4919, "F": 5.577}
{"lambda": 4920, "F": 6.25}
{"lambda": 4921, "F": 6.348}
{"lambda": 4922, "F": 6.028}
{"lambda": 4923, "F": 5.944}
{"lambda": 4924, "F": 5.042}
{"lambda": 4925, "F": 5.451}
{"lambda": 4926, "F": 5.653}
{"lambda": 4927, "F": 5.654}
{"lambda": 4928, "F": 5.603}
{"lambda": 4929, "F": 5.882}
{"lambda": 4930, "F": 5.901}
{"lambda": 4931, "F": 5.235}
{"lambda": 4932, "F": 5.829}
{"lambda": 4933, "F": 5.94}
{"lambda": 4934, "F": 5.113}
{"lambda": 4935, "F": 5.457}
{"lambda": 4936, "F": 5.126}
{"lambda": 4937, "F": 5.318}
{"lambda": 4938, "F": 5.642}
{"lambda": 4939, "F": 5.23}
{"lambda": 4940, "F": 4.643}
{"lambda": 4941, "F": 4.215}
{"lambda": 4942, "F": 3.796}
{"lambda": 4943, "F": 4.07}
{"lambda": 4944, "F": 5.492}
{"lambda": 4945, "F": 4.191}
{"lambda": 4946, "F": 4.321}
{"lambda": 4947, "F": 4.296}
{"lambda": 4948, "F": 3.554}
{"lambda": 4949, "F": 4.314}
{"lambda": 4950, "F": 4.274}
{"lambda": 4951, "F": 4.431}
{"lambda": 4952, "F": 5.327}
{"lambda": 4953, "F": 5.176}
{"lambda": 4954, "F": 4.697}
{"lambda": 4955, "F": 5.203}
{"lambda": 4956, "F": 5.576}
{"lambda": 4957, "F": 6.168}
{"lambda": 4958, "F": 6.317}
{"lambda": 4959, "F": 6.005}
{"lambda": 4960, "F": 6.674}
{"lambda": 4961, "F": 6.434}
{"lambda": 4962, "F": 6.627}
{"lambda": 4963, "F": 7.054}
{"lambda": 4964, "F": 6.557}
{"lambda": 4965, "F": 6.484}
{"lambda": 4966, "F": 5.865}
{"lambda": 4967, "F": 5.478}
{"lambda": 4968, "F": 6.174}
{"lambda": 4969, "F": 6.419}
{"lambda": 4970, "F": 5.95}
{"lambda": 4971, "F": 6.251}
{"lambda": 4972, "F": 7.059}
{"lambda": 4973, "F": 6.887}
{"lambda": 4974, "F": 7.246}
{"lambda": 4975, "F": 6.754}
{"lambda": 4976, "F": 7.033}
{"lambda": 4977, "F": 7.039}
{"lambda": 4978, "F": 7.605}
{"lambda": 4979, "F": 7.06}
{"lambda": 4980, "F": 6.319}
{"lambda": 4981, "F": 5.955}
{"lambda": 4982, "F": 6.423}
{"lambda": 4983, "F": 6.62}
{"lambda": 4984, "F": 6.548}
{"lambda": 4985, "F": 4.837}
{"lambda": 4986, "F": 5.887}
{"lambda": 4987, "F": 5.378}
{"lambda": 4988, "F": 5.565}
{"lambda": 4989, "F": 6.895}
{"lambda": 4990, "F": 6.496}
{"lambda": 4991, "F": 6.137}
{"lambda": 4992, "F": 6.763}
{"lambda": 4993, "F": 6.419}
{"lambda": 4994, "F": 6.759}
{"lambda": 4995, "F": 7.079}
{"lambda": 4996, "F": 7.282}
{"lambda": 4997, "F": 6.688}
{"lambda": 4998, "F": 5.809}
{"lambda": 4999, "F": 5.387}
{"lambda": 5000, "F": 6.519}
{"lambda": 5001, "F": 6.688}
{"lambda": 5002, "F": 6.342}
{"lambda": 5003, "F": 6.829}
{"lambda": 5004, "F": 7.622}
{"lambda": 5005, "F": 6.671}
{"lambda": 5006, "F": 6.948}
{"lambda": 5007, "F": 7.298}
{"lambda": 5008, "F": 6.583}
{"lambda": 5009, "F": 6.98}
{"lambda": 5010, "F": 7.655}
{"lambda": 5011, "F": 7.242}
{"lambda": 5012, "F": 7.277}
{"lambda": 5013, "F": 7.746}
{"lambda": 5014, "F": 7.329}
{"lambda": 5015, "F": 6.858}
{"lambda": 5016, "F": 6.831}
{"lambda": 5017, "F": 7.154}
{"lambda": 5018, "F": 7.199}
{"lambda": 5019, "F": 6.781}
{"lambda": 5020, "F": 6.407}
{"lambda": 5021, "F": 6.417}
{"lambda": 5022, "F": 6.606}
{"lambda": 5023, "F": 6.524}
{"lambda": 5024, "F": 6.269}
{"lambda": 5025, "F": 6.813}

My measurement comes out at 0.16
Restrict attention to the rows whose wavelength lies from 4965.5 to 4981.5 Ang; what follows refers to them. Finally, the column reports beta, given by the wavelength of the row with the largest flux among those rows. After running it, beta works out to 4978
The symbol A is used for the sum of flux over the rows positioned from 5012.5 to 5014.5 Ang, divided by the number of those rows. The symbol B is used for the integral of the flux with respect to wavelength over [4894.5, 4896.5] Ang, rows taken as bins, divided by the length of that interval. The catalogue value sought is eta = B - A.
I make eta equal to -1.6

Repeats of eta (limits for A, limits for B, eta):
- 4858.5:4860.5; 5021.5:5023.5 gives 0.2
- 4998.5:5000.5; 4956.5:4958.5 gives 0.3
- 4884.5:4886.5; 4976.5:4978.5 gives 1.8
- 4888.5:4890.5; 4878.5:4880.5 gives -0.5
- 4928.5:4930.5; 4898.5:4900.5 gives 0.4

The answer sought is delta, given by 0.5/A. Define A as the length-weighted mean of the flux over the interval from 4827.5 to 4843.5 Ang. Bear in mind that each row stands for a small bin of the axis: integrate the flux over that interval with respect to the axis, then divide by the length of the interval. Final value 0.092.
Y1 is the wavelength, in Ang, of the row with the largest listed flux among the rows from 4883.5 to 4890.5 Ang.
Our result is 4890 Ang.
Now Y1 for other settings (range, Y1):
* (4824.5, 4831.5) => 4826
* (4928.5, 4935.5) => 4933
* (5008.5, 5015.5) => 5013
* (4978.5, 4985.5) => 4979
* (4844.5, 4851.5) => 4849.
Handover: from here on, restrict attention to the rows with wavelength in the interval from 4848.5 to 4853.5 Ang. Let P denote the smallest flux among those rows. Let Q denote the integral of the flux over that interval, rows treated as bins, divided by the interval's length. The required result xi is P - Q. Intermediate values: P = 5.378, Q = 5.9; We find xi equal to -0.54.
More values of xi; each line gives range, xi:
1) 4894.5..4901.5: -0.63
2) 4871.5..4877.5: -1.03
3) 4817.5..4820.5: -0.17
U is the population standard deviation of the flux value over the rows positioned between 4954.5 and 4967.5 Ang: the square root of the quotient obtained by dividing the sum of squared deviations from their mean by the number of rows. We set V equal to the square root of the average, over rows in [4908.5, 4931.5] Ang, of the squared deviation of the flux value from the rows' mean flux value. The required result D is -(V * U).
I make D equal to -0.24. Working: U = 0.52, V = 0.46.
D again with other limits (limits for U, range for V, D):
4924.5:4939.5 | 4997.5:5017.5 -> -0.16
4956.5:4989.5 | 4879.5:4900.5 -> -0.26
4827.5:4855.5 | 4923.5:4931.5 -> -0.15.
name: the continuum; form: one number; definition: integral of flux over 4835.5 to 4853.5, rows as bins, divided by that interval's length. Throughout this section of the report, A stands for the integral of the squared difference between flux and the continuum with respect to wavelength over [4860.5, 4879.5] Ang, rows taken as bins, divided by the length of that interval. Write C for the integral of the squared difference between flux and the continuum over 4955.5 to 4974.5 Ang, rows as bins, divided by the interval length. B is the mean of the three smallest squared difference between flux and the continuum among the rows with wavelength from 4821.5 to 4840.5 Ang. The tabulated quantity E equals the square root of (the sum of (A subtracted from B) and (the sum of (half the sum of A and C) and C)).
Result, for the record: 1.0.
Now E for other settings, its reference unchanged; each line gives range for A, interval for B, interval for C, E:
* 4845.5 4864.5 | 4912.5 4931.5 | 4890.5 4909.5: 0.7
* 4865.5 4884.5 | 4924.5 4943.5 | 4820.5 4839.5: 0.3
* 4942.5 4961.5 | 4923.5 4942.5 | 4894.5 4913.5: 0.3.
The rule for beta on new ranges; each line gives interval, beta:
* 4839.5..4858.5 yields 4849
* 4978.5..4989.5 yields 4979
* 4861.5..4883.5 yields 4875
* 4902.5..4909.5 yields 4905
